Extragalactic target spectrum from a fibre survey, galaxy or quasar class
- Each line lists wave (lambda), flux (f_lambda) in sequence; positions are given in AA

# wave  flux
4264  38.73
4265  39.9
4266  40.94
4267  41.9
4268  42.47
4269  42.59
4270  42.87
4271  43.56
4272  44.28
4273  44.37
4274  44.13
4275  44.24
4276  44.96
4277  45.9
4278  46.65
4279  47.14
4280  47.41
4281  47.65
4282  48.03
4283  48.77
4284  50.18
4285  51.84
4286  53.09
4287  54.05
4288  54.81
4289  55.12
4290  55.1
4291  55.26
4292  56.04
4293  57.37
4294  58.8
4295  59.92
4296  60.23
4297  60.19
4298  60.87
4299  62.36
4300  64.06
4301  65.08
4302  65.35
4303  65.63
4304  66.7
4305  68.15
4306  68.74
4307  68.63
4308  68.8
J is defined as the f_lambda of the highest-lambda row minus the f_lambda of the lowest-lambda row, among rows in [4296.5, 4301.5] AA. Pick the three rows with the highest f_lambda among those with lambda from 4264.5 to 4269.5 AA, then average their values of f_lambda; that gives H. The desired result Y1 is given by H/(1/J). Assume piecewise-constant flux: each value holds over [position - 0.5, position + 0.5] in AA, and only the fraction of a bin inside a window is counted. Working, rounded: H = 42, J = 4.9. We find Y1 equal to 207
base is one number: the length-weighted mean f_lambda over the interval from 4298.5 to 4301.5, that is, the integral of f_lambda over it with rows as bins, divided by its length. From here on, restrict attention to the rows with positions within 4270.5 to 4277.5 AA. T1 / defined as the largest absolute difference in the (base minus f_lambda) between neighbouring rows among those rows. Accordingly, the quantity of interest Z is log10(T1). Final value -0.03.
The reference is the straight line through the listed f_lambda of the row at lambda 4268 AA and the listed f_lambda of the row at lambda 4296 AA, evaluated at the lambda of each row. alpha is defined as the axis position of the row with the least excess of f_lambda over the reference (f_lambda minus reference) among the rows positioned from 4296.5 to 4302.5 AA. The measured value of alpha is 4297 AA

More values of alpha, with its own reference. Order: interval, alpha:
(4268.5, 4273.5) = 4273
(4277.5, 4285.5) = 4282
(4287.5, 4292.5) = 4291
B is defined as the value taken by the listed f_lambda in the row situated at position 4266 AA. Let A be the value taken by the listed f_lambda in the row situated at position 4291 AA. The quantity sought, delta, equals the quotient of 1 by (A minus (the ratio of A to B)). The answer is 0.019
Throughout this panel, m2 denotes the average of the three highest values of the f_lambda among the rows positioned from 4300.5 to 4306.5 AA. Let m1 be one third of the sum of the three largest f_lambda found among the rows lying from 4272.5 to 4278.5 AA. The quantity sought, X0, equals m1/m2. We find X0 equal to 0.7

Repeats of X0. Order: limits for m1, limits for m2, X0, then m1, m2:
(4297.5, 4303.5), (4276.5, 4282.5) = 1.4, 65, 48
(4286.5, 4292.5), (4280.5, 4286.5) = 1.1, 55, 52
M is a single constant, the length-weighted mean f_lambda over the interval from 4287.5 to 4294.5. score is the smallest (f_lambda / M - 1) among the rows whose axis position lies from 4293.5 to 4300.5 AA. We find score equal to 0.05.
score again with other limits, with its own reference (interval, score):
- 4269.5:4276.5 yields -0.24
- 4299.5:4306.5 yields 0.14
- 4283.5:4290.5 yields -0.11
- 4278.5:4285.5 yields -0.16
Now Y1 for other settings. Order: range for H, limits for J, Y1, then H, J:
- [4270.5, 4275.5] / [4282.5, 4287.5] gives 234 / 44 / 5.3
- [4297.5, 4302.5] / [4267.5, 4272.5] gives 117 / 65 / 1.8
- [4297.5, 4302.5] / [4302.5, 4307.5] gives 194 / 65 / 3.0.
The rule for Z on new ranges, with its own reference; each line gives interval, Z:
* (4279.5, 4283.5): -0.13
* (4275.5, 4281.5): -0.03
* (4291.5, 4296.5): 0.16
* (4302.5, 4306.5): 0.16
